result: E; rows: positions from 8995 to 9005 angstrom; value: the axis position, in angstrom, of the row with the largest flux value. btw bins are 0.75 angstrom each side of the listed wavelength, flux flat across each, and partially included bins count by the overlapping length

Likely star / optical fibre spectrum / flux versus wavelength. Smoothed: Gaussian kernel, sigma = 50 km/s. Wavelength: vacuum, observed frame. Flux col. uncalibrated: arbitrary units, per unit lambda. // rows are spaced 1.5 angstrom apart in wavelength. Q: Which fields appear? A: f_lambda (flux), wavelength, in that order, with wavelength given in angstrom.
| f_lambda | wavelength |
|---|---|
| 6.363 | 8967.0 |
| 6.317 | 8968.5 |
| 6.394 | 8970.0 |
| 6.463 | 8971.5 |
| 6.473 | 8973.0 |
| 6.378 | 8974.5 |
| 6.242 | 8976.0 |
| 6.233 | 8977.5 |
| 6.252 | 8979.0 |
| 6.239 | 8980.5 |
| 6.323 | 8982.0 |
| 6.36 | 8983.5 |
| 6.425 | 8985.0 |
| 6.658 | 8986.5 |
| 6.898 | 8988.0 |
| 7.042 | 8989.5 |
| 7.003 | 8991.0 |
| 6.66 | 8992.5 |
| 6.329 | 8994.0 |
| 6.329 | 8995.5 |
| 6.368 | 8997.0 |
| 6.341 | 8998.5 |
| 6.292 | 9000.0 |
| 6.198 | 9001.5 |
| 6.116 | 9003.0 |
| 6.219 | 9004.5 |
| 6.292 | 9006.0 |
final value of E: 8997.0 angstrom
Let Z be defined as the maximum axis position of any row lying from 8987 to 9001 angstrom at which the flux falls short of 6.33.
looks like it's 9000.0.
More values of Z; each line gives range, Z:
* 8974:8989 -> 8982.0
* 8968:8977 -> 8976.0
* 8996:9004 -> 9003.0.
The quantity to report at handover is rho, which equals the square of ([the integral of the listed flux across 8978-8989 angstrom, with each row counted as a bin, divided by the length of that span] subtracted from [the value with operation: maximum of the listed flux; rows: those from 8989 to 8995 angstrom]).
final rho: 0.3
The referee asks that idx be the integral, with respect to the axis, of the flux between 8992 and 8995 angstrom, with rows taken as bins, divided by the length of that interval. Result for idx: 6.47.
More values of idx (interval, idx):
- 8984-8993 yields 6.77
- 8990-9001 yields 6.48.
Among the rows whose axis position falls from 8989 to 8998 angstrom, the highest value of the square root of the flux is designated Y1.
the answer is 2.65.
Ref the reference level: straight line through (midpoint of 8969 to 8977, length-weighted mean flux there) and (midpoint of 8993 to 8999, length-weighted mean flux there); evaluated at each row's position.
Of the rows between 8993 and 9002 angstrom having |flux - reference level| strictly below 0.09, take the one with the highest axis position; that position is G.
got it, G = 9000.0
